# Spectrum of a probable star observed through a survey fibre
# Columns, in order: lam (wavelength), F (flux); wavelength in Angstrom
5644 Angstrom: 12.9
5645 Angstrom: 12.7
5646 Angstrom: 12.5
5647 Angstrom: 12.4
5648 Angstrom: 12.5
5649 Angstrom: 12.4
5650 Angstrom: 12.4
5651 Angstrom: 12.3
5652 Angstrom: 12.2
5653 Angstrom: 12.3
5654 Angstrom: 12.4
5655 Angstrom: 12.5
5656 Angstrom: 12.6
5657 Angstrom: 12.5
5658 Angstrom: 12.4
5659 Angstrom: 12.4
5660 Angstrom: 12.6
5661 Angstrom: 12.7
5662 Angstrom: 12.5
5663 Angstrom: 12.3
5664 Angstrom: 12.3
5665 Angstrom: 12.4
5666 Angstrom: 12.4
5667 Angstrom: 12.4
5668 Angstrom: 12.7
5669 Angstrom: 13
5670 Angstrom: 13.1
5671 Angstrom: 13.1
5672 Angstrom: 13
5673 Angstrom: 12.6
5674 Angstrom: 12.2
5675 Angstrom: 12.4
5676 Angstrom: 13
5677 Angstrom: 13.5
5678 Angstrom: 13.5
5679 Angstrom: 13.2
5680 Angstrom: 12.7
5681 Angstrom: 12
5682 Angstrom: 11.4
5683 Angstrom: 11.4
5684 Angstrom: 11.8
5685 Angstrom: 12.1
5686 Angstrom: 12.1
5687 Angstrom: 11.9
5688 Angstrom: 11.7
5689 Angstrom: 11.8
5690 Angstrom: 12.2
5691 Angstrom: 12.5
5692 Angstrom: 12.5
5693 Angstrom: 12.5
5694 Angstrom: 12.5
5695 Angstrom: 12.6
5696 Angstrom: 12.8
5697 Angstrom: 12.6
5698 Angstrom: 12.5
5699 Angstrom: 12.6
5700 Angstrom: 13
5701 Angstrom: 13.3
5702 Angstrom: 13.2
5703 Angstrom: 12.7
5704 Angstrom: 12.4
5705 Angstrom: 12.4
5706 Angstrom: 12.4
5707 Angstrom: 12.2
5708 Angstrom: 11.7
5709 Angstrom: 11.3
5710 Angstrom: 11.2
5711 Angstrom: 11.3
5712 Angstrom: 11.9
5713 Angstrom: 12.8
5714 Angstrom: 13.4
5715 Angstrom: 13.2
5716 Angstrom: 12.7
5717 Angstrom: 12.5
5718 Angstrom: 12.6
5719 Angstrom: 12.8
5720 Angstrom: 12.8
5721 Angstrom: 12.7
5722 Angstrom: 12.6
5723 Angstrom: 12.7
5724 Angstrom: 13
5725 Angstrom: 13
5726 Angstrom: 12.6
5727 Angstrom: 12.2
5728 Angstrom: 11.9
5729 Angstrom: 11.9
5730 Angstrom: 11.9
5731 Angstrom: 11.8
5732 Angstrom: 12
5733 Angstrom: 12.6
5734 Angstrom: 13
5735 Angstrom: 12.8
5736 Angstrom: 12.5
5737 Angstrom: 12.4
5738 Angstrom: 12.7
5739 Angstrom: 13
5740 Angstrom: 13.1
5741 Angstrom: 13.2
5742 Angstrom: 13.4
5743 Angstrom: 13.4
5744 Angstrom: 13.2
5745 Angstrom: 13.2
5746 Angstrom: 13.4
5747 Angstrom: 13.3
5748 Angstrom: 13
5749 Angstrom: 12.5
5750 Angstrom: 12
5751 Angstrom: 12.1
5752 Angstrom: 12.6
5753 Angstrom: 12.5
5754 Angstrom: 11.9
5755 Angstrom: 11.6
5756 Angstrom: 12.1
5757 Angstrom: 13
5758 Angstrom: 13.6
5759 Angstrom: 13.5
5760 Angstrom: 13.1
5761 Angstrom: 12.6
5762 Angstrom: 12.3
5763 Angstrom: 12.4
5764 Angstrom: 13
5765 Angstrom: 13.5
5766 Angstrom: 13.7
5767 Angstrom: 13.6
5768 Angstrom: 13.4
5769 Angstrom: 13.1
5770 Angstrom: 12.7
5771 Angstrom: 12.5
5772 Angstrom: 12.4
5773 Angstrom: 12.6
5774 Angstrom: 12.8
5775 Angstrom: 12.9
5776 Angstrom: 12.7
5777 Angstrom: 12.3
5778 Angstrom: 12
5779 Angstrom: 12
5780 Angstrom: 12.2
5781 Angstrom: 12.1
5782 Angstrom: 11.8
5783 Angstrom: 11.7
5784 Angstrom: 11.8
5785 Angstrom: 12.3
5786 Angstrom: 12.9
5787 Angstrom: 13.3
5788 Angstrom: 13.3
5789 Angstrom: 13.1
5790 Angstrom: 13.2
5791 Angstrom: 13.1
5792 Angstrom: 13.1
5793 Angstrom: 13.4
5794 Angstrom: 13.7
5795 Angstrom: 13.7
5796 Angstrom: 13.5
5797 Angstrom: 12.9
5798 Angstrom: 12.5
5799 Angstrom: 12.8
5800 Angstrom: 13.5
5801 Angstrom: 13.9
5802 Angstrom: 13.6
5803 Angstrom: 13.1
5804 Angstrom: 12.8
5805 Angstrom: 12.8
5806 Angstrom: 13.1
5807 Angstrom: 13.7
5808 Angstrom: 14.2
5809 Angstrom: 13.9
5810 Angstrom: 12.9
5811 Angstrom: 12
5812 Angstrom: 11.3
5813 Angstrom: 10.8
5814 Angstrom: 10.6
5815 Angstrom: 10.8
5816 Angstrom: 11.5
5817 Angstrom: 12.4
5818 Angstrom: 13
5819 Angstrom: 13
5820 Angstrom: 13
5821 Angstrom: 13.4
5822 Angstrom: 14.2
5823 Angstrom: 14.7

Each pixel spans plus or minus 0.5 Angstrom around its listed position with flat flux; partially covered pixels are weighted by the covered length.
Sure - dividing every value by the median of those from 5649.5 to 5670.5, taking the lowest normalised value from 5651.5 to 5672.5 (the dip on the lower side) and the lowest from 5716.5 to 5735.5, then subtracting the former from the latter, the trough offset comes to -0.03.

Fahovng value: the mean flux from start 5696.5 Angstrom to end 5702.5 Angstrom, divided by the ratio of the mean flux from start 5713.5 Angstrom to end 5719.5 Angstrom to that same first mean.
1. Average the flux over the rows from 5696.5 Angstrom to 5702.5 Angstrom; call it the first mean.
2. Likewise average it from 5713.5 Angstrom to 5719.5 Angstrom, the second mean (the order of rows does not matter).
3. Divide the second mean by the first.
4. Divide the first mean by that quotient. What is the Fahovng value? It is 12.9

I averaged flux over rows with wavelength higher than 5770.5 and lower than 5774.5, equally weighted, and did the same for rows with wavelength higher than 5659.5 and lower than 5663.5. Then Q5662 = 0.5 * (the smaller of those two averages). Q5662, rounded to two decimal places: 6.26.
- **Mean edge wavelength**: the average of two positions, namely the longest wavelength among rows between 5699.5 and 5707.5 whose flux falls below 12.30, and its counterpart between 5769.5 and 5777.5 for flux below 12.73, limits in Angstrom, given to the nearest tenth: 5742.0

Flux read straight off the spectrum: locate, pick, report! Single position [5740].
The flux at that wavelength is 13.1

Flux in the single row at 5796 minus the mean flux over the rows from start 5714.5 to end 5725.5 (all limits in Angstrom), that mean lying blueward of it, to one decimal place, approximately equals 0.7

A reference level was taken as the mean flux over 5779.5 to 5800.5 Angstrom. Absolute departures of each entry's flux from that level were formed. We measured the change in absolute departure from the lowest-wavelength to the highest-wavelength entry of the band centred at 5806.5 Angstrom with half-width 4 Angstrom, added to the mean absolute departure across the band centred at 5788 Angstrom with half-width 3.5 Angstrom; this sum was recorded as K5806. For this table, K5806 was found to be 0.13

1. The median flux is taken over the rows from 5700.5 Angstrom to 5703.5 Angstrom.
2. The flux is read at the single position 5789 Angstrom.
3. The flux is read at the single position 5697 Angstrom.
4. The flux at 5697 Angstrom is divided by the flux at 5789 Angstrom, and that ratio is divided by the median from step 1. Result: 0.073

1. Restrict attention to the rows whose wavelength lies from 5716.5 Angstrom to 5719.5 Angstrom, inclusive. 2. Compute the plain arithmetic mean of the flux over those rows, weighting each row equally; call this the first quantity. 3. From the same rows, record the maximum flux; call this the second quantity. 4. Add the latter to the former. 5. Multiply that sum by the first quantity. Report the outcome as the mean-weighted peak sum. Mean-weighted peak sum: 321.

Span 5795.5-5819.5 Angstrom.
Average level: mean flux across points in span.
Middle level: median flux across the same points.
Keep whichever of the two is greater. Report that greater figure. 12.9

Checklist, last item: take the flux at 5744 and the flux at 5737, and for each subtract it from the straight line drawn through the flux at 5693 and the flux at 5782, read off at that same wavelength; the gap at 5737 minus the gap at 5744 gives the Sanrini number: 0.86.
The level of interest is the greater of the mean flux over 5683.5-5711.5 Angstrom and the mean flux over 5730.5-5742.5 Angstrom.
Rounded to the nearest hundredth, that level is 12.71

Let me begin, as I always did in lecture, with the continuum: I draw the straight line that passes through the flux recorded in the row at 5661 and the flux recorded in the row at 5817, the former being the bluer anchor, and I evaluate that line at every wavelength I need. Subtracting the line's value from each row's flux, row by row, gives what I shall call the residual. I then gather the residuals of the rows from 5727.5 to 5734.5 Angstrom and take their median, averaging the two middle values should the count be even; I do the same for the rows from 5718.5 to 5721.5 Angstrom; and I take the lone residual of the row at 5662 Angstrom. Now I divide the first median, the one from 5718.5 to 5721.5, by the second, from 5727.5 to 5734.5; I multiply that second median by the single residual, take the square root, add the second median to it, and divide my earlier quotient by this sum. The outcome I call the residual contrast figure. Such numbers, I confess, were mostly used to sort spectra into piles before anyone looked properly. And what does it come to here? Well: 1.0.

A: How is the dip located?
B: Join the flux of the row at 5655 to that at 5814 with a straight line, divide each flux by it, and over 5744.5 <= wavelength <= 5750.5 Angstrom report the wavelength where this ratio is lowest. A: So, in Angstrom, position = 5750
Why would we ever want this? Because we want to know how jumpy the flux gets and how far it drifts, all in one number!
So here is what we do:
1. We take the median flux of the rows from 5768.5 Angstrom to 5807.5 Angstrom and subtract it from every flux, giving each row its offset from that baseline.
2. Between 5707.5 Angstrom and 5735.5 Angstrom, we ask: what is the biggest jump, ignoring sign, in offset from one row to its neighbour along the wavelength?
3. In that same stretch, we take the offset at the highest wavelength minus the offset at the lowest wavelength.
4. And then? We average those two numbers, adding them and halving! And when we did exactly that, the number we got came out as 1.0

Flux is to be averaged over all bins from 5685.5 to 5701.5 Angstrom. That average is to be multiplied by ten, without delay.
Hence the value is 124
